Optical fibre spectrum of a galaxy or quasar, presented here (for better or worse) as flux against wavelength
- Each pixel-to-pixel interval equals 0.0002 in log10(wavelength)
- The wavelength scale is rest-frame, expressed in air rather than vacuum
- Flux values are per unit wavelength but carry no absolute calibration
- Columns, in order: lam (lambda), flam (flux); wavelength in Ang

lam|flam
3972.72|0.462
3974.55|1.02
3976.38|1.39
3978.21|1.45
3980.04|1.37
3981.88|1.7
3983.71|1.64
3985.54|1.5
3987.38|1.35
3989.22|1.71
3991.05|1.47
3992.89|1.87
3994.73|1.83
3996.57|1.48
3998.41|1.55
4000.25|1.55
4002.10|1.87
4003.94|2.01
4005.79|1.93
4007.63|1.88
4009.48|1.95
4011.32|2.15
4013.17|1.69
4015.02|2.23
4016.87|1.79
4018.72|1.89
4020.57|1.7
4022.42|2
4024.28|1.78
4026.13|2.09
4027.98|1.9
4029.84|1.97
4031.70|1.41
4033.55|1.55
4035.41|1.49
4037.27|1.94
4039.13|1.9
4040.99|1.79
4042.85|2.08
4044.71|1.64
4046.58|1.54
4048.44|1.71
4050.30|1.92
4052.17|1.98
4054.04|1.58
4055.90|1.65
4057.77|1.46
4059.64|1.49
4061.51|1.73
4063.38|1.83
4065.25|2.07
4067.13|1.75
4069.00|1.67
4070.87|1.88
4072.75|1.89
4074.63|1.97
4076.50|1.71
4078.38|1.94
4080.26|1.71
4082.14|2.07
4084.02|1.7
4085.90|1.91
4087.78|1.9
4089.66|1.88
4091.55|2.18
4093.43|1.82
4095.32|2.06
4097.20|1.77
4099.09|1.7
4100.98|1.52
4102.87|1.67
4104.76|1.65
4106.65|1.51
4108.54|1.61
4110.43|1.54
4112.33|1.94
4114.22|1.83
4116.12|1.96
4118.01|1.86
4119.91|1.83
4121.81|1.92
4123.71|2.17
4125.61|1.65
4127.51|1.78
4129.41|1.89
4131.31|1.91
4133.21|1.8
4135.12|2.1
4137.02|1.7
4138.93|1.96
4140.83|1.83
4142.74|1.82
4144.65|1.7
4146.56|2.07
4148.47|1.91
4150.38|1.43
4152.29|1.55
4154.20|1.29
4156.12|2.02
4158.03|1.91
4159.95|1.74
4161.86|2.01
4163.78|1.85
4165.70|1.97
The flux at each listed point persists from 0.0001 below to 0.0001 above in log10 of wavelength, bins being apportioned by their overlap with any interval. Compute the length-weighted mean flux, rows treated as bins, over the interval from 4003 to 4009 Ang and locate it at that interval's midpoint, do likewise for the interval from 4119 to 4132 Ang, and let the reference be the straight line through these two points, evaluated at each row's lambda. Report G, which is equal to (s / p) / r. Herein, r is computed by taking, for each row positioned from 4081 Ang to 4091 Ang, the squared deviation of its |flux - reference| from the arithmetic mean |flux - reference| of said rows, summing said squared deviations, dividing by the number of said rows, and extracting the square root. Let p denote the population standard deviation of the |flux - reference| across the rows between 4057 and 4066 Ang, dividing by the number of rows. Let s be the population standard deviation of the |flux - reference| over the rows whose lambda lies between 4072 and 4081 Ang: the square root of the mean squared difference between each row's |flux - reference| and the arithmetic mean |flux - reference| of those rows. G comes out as 6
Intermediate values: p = 0.150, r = 0.086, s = 0.08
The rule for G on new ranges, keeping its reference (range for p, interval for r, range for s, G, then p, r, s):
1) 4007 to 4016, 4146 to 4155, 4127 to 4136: 4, 0.110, 0.183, 0.07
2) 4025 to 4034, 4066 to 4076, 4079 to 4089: 5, 0.192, 0.085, 0.09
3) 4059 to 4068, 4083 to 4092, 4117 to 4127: 8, 0.116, 0.117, 0.11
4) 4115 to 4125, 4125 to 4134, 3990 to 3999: 23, 0.099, 0.075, 0.17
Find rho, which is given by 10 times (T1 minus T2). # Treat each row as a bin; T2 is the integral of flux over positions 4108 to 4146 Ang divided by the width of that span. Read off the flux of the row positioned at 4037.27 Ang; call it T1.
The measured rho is 1.0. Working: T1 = 1.94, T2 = 1.845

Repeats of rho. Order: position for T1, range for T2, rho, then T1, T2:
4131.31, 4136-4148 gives 0.6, 1.91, 1.851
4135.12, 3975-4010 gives 4.5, 2.1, 1.646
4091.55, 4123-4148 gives 3.1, 2.18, 1.873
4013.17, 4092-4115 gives -0.4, 1.69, 1.728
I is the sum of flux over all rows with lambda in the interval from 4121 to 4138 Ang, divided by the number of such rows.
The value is 1.88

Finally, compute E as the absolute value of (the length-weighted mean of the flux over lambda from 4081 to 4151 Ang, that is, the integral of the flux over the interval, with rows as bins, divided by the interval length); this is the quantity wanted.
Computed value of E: 1.83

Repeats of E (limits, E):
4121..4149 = 1.88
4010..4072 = 1.80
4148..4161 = 1.69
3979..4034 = 1.76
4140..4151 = 1.80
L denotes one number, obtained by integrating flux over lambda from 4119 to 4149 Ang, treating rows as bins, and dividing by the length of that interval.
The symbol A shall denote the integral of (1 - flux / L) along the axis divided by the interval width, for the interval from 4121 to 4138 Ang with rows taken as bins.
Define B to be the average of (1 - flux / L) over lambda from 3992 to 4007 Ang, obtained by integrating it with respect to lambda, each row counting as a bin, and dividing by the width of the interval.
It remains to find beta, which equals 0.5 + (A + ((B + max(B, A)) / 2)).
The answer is 0.559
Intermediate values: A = -0.001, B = 0.06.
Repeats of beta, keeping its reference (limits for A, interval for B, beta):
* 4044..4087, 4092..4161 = 0.604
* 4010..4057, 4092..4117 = 0.604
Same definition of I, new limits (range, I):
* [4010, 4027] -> 1.92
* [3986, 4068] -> 1.78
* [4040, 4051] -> 1.78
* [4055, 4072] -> 1.73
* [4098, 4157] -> 1.78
